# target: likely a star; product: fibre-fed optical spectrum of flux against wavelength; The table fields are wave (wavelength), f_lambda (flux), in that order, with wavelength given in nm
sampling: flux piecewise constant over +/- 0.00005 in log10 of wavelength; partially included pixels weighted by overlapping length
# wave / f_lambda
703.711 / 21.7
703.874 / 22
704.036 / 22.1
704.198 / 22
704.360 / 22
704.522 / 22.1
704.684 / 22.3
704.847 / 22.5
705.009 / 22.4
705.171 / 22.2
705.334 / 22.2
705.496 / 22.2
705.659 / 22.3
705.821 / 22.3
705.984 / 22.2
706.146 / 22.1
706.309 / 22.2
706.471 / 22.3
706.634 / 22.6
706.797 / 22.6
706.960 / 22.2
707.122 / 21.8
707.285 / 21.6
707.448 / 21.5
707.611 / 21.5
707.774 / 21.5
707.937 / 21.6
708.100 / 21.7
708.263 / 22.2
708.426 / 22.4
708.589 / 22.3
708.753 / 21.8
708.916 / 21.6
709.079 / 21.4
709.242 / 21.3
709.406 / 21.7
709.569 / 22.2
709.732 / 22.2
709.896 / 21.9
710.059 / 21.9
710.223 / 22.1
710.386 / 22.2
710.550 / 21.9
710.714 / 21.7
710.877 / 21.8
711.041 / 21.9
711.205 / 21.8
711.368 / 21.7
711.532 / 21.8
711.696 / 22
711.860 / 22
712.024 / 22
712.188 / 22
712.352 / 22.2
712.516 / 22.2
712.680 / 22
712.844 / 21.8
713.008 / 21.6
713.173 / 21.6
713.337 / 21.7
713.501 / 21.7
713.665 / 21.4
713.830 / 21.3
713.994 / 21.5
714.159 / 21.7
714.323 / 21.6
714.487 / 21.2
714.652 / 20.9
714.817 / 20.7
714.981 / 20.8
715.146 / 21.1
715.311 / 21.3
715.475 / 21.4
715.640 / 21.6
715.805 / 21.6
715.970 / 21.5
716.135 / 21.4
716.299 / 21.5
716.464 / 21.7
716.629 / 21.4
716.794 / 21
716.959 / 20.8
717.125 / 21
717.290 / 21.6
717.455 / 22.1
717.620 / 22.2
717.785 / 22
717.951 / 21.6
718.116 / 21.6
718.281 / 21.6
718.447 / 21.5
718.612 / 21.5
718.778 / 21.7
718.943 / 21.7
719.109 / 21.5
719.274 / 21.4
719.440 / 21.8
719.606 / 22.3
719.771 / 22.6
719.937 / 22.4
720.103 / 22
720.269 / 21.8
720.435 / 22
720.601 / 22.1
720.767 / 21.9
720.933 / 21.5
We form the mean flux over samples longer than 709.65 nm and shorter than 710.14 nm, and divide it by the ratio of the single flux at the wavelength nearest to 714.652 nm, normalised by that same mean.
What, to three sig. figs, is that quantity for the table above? 23.2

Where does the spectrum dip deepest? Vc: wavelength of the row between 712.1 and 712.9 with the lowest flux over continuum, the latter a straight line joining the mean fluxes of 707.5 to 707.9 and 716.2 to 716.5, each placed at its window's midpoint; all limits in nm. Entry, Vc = 712.844 nm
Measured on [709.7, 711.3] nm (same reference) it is 710.714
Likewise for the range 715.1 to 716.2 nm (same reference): 715.146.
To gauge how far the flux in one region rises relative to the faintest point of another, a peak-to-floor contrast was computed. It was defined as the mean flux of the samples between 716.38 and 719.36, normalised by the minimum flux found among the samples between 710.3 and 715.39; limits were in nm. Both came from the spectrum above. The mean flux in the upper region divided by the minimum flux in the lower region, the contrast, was 1.04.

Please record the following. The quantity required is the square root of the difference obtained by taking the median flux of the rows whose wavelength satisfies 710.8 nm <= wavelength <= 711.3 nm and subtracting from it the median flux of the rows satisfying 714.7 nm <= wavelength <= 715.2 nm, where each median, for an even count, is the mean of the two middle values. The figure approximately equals 1.0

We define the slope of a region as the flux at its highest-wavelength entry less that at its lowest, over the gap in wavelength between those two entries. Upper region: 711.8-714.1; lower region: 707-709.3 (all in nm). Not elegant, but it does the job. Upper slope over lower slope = 1.0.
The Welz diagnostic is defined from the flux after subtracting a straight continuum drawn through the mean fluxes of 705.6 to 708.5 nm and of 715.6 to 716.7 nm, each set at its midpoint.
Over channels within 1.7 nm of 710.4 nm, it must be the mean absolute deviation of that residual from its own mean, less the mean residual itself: 0.2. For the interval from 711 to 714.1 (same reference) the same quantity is 0.1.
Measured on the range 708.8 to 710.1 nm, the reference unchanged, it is 0.4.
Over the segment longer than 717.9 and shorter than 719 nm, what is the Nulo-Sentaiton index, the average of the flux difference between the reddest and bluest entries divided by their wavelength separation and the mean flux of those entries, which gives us 10.9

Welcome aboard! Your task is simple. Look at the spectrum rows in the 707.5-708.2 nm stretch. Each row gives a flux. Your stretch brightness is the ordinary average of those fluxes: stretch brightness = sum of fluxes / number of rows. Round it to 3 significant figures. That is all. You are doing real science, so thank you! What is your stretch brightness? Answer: 21.6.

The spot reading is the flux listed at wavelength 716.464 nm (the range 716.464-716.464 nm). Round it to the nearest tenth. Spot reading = 21.7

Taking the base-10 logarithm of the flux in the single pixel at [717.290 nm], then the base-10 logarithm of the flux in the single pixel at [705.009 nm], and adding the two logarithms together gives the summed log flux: 2.68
